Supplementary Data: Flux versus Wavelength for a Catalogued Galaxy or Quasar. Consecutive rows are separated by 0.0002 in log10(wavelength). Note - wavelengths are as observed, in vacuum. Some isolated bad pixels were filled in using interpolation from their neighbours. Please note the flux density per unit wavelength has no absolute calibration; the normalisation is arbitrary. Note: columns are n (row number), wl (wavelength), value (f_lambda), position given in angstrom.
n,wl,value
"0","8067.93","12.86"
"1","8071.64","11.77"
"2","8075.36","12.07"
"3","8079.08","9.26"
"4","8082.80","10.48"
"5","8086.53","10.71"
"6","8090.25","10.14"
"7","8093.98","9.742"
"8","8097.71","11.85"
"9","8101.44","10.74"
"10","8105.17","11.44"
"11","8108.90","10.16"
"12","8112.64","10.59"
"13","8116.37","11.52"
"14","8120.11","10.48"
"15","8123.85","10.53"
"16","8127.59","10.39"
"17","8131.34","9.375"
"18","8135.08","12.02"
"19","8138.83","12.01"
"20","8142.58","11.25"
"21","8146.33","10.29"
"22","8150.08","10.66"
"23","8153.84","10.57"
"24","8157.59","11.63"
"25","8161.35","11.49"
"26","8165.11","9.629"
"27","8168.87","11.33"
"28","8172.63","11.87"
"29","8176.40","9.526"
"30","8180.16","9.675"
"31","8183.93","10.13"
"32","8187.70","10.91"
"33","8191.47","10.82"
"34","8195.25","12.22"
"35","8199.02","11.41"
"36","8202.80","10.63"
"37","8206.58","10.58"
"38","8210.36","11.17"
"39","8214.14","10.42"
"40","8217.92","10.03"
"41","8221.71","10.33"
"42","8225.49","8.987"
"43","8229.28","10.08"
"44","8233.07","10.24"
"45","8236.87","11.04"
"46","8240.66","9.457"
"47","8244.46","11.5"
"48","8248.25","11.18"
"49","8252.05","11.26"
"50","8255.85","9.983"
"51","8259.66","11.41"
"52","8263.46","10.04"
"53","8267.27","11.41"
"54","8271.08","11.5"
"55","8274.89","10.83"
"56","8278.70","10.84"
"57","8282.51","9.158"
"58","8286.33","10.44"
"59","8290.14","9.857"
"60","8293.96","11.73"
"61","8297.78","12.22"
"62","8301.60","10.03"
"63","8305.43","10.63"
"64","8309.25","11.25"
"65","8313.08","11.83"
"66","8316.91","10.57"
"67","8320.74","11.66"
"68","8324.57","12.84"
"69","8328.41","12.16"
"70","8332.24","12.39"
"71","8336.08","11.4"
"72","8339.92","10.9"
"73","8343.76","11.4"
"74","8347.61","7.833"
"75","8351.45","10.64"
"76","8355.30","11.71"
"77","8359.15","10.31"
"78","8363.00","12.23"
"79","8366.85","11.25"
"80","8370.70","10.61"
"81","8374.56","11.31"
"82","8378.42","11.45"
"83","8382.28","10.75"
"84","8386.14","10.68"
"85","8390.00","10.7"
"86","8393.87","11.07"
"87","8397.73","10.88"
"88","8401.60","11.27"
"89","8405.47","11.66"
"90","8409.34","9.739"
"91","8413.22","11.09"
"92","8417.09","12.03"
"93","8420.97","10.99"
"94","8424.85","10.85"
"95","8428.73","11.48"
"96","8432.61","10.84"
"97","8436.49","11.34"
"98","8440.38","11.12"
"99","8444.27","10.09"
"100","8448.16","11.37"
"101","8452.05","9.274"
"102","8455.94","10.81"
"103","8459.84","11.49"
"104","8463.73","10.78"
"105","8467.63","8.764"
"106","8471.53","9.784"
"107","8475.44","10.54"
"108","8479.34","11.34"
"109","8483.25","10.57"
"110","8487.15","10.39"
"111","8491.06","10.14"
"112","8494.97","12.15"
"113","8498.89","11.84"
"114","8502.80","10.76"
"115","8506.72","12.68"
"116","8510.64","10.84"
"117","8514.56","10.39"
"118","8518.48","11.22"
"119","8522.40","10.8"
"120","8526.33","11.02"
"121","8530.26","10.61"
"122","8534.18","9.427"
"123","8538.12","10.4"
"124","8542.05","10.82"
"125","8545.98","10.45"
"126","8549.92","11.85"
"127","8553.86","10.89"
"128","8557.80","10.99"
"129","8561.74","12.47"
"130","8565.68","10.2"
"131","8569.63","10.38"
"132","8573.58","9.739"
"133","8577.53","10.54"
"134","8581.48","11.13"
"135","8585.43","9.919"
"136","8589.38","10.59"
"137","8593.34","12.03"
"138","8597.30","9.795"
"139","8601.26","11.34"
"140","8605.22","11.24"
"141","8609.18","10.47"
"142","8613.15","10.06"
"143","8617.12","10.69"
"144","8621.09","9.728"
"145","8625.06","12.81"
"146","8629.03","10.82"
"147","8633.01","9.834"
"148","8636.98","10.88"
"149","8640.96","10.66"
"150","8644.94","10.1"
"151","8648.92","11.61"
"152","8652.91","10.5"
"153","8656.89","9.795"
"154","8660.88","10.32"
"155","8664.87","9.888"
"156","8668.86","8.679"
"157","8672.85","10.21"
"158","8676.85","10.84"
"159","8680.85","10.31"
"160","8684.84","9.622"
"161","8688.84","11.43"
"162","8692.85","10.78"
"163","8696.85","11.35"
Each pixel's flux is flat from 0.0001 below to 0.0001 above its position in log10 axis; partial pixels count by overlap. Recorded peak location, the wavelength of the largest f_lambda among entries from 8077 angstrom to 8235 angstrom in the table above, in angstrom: 8195.25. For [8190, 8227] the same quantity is 8195.25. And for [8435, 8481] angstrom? 8459.84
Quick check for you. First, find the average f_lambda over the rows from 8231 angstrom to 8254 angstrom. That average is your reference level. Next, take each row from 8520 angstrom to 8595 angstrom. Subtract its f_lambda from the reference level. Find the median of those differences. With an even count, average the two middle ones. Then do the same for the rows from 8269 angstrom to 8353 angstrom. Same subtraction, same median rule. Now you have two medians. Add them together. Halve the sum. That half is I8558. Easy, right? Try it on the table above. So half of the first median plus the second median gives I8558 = -0.1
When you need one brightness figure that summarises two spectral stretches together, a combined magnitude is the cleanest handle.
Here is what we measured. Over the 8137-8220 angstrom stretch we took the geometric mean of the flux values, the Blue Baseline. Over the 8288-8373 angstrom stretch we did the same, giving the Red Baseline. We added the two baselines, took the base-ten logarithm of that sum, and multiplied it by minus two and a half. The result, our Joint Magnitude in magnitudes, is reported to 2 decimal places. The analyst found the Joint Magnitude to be -3.35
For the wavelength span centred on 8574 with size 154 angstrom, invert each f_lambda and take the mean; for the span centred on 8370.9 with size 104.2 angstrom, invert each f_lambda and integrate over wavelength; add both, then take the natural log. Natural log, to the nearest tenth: 2.3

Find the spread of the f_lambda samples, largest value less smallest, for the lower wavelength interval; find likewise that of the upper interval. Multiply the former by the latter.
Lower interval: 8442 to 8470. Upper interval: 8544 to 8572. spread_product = 6.2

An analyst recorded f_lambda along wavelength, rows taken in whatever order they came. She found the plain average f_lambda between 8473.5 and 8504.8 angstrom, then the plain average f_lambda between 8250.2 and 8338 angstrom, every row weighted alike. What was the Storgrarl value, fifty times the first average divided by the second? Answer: 49.4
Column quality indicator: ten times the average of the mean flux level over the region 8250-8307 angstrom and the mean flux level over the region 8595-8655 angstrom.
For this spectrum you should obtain 107.3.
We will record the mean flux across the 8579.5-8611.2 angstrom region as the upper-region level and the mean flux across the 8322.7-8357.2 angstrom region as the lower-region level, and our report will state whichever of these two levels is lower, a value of 10.8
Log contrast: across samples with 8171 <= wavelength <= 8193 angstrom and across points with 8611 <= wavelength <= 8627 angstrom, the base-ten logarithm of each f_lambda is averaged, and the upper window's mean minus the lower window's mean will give 0.012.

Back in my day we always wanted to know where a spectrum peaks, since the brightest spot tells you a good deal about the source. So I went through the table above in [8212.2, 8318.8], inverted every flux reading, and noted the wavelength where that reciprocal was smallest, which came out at 8297.78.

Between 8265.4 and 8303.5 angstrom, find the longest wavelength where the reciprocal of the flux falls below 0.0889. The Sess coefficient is 8297.78 angstrom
